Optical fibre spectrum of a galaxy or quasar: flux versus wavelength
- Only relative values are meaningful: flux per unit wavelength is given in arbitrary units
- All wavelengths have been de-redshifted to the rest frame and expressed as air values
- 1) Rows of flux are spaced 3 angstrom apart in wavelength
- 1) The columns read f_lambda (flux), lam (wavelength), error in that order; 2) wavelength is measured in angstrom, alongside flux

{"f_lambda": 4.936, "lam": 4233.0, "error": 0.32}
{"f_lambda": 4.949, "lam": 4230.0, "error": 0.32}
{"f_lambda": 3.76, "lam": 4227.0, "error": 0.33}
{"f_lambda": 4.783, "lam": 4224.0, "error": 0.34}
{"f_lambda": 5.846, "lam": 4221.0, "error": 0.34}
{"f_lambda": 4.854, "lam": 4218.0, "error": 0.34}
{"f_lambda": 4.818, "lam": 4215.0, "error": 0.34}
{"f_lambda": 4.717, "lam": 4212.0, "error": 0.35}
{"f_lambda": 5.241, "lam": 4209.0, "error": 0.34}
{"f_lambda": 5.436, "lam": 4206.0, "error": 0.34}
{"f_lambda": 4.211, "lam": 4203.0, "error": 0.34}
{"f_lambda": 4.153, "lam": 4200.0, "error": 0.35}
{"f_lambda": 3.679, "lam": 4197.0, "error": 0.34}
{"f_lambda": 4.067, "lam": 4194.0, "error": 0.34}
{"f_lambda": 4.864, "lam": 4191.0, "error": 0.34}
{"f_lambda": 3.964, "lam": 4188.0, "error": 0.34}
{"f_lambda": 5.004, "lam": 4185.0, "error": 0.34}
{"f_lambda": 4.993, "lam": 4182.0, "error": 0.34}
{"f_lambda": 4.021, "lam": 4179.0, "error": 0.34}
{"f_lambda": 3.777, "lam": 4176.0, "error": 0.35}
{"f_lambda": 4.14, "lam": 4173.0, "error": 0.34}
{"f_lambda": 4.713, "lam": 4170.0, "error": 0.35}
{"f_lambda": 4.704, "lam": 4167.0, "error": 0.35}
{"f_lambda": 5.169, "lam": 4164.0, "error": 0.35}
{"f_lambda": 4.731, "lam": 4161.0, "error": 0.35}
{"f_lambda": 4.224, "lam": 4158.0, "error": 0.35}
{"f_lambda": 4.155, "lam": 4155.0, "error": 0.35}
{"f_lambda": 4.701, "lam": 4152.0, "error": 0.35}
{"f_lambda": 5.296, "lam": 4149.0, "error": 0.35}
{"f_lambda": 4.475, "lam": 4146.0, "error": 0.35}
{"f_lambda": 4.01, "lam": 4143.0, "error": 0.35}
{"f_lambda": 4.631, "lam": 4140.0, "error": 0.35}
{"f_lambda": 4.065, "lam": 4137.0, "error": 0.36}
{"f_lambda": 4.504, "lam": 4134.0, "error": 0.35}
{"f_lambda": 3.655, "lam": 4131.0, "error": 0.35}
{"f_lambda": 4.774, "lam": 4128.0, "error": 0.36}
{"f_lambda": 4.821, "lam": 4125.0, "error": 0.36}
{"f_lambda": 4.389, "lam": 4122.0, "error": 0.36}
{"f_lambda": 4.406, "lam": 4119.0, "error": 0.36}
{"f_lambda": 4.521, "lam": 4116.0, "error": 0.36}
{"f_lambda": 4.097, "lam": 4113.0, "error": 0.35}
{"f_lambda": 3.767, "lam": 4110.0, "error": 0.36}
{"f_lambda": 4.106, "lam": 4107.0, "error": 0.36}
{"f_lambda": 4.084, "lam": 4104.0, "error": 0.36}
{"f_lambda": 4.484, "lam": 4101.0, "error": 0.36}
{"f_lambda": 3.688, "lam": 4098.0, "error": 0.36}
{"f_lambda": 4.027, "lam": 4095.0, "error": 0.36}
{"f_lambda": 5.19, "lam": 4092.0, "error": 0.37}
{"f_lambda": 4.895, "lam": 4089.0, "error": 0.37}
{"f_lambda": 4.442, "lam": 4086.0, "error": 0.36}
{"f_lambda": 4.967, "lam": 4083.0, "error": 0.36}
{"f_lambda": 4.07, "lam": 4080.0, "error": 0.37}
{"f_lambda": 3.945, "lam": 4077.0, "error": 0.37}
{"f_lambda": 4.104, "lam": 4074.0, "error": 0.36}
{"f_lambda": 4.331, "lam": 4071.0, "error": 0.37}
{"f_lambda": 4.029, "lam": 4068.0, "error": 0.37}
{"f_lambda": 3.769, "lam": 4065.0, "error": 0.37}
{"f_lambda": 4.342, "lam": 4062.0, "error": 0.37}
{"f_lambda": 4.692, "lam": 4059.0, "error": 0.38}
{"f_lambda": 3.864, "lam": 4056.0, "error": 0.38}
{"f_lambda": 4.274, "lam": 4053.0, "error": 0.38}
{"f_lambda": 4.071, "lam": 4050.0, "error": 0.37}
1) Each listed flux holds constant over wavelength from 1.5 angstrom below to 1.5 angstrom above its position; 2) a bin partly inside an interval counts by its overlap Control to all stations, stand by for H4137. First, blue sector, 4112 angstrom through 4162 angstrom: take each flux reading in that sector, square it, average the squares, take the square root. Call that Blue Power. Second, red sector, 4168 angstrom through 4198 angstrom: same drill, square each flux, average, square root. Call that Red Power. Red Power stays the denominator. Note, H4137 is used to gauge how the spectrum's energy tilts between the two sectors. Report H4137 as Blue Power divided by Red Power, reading 1.02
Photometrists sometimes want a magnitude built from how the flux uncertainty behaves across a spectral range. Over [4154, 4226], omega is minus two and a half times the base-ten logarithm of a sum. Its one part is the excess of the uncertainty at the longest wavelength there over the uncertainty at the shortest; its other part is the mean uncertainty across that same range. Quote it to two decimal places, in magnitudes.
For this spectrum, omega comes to 1.19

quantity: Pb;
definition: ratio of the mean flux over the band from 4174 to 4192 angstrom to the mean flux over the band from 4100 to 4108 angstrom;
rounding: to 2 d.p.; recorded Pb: 1.05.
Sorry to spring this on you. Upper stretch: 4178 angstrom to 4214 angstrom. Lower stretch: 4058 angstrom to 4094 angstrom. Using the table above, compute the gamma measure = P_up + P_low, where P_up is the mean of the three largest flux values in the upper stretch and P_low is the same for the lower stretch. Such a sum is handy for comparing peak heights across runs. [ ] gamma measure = 10.2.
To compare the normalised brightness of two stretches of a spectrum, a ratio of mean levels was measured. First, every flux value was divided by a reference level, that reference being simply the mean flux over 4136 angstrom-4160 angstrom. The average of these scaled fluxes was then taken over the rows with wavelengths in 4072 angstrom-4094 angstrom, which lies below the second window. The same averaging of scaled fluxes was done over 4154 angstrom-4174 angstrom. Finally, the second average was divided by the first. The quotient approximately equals 1.01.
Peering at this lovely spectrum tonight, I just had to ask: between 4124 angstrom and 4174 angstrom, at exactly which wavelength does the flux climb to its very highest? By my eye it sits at 4149.0 angstrom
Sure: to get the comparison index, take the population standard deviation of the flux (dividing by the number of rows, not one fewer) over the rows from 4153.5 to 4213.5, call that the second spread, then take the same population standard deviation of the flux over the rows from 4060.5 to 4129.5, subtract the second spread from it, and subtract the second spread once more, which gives -0.61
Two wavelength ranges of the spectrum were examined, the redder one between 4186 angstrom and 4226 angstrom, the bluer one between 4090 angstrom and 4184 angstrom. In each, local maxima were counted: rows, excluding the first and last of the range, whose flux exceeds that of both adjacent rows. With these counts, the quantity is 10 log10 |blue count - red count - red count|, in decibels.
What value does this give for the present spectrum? 4.8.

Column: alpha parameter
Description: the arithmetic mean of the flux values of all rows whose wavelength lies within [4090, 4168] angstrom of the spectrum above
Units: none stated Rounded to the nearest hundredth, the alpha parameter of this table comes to 4.41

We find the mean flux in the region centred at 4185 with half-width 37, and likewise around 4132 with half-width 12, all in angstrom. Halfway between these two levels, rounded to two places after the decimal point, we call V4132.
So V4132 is 4.49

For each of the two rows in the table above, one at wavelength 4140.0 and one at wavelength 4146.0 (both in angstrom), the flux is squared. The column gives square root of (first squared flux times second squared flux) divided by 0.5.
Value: 41.4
